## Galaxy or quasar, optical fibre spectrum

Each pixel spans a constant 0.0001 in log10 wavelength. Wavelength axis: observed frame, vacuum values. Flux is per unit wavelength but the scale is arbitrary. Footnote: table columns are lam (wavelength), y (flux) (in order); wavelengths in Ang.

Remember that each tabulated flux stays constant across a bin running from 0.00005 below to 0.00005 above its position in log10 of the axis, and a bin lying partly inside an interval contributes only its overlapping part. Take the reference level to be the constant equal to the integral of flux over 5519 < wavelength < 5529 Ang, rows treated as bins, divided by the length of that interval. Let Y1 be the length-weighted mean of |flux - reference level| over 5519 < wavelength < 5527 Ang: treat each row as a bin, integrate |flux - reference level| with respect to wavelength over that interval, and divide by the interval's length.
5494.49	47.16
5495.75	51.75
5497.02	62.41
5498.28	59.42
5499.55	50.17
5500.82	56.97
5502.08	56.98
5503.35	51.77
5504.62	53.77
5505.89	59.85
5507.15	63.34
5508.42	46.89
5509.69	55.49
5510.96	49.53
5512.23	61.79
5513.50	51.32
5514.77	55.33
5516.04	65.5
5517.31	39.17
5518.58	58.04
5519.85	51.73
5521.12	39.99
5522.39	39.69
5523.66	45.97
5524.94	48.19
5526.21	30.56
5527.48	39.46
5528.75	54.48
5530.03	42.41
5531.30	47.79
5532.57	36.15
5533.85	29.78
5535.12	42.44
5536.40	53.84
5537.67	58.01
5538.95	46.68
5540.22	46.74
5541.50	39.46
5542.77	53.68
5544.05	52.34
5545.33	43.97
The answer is 6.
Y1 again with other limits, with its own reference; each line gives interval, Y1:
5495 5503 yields 12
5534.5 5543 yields 6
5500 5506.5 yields 12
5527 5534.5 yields 7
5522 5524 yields 3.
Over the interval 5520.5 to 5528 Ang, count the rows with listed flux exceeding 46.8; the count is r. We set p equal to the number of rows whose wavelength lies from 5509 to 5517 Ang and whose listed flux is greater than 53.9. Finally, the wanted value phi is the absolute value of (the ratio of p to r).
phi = 4.0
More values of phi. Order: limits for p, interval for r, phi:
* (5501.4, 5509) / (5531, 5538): 1.0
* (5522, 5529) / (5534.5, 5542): 0.5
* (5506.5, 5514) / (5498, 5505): 0.5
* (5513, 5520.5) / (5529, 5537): 1.5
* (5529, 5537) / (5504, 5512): 0.0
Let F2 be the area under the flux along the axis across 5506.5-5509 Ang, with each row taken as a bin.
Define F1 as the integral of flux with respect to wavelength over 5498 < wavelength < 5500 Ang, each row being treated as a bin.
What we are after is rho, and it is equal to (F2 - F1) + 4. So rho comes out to 34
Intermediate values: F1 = 109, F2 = 139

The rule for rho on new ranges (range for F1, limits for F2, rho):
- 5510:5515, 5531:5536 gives -73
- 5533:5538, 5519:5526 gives 92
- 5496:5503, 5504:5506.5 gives -251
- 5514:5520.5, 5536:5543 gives 0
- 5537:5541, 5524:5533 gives 190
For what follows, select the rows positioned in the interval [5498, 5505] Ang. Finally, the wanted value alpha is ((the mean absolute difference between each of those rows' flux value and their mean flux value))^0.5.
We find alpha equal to 1.7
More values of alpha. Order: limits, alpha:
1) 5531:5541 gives 2.6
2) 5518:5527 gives 2.6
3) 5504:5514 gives 2.2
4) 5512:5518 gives 2.7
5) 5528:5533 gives 2.4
